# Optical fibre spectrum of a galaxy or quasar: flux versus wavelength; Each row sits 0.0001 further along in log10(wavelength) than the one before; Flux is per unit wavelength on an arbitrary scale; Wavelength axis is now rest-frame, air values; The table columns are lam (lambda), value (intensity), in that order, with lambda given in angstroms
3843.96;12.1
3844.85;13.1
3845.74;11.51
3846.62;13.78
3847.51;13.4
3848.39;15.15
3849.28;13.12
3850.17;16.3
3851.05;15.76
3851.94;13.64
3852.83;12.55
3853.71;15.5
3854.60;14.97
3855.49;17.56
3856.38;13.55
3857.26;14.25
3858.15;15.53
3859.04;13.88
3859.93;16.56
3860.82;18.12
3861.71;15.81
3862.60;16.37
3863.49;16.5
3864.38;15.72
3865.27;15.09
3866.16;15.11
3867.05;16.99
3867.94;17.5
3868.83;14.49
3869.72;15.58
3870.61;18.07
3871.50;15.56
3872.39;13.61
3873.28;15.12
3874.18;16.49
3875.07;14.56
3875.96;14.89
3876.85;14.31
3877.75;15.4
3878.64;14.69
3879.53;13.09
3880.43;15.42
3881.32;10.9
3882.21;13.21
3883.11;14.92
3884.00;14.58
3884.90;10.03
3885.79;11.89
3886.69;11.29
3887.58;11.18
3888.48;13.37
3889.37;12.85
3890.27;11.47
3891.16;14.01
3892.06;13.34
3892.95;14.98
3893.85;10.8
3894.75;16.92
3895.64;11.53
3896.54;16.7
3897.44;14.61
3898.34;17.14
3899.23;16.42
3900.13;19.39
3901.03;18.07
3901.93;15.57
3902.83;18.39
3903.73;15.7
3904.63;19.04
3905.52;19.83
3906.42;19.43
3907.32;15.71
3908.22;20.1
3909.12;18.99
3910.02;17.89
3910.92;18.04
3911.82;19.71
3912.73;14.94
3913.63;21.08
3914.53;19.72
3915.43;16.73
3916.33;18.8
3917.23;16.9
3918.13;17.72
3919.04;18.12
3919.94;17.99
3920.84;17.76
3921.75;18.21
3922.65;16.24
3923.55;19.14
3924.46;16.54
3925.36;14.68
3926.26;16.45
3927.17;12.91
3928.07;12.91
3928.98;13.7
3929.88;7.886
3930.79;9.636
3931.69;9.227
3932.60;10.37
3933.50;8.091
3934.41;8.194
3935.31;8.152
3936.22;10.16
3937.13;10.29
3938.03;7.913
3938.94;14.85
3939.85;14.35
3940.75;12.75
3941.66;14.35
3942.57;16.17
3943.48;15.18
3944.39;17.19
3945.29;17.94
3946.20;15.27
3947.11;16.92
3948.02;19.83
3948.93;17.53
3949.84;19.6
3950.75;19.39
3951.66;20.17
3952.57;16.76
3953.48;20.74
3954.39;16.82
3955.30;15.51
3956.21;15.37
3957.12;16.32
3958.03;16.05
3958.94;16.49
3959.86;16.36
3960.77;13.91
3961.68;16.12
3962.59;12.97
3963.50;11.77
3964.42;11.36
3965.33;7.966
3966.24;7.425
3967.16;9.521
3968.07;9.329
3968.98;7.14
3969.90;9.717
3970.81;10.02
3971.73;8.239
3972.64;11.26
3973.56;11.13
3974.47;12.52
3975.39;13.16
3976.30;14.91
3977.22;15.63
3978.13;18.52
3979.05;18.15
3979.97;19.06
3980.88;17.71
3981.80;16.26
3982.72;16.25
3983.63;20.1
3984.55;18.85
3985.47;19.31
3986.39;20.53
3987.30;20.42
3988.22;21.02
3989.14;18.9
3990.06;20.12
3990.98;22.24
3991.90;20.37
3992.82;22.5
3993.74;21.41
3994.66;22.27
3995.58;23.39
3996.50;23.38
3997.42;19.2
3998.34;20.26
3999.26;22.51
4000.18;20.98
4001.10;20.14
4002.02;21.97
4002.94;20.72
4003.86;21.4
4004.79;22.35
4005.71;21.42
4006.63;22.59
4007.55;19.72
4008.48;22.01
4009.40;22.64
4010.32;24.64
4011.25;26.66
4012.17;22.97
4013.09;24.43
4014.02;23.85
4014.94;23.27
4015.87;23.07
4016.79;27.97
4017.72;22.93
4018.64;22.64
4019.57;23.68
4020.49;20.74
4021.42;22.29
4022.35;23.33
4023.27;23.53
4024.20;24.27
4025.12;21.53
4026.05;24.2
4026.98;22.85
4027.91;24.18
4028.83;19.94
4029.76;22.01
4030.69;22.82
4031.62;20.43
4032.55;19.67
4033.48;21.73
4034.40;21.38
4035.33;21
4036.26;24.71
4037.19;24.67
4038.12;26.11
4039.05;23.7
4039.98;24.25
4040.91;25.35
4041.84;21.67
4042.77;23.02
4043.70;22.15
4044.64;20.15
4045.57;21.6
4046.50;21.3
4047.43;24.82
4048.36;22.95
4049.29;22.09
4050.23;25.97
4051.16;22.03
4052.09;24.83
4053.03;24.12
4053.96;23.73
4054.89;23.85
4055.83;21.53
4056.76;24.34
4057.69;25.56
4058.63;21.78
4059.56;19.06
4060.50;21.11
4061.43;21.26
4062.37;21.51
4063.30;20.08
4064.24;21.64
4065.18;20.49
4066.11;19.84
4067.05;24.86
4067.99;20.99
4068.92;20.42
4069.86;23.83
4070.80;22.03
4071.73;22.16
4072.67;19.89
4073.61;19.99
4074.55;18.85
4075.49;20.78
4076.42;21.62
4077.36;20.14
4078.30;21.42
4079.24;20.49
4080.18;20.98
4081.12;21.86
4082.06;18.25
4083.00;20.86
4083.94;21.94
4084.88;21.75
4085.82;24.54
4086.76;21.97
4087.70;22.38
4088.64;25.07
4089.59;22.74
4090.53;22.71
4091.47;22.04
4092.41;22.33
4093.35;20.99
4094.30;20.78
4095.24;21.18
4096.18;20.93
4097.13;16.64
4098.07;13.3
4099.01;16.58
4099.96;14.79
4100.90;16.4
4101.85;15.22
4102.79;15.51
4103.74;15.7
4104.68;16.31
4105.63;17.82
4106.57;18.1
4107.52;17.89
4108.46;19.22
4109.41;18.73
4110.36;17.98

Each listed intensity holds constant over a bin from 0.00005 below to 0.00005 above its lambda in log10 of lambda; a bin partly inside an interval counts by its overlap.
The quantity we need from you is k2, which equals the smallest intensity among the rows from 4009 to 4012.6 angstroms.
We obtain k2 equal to 22.64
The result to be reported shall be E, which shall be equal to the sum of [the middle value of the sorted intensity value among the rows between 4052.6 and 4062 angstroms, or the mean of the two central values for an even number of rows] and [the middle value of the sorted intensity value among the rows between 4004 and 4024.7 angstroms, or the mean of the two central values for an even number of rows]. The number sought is 46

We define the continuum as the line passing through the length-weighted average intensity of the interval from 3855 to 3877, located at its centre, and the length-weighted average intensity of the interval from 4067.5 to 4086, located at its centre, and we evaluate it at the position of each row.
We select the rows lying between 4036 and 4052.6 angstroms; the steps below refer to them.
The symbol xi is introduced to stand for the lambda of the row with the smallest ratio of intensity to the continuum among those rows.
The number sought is 4044.64 angstroms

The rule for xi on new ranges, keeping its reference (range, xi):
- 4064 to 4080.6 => 4074.55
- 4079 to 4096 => 4082.06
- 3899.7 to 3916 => 3912.73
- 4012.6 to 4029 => 4028.83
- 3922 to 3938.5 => 3938.03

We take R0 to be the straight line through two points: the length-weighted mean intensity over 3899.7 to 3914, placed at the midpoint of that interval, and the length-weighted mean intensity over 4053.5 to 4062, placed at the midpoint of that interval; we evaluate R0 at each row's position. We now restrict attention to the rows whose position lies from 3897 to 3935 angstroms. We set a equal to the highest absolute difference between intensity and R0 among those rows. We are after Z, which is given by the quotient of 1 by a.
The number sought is 0.09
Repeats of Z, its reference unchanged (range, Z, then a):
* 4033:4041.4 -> 0.24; 4.2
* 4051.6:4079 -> 0.25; 4.1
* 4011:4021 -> 0.15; 6.7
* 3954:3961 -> 0.17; 5.8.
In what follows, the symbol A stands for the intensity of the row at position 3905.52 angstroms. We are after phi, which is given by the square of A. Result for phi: 393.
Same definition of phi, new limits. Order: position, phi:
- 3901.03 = 327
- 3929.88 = 62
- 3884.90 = 101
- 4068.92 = 417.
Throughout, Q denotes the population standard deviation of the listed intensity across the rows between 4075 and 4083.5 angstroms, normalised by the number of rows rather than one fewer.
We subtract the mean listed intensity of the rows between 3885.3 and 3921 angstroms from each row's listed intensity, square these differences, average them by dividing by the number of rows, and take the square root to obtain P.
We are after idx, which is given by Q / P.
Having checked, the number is 0.35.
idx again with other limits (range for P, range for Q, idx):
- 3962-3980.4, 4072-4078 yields 0.24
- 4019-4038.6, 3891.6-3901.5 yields 1.49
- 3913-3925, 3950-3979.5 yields 2.89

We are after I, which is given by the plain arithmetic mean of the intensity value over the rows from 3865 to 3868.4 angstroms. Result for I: 16.2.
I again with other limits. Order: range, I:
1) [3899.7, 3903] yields 17.9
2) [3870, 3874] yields 15.6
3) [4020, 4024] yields 22.5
